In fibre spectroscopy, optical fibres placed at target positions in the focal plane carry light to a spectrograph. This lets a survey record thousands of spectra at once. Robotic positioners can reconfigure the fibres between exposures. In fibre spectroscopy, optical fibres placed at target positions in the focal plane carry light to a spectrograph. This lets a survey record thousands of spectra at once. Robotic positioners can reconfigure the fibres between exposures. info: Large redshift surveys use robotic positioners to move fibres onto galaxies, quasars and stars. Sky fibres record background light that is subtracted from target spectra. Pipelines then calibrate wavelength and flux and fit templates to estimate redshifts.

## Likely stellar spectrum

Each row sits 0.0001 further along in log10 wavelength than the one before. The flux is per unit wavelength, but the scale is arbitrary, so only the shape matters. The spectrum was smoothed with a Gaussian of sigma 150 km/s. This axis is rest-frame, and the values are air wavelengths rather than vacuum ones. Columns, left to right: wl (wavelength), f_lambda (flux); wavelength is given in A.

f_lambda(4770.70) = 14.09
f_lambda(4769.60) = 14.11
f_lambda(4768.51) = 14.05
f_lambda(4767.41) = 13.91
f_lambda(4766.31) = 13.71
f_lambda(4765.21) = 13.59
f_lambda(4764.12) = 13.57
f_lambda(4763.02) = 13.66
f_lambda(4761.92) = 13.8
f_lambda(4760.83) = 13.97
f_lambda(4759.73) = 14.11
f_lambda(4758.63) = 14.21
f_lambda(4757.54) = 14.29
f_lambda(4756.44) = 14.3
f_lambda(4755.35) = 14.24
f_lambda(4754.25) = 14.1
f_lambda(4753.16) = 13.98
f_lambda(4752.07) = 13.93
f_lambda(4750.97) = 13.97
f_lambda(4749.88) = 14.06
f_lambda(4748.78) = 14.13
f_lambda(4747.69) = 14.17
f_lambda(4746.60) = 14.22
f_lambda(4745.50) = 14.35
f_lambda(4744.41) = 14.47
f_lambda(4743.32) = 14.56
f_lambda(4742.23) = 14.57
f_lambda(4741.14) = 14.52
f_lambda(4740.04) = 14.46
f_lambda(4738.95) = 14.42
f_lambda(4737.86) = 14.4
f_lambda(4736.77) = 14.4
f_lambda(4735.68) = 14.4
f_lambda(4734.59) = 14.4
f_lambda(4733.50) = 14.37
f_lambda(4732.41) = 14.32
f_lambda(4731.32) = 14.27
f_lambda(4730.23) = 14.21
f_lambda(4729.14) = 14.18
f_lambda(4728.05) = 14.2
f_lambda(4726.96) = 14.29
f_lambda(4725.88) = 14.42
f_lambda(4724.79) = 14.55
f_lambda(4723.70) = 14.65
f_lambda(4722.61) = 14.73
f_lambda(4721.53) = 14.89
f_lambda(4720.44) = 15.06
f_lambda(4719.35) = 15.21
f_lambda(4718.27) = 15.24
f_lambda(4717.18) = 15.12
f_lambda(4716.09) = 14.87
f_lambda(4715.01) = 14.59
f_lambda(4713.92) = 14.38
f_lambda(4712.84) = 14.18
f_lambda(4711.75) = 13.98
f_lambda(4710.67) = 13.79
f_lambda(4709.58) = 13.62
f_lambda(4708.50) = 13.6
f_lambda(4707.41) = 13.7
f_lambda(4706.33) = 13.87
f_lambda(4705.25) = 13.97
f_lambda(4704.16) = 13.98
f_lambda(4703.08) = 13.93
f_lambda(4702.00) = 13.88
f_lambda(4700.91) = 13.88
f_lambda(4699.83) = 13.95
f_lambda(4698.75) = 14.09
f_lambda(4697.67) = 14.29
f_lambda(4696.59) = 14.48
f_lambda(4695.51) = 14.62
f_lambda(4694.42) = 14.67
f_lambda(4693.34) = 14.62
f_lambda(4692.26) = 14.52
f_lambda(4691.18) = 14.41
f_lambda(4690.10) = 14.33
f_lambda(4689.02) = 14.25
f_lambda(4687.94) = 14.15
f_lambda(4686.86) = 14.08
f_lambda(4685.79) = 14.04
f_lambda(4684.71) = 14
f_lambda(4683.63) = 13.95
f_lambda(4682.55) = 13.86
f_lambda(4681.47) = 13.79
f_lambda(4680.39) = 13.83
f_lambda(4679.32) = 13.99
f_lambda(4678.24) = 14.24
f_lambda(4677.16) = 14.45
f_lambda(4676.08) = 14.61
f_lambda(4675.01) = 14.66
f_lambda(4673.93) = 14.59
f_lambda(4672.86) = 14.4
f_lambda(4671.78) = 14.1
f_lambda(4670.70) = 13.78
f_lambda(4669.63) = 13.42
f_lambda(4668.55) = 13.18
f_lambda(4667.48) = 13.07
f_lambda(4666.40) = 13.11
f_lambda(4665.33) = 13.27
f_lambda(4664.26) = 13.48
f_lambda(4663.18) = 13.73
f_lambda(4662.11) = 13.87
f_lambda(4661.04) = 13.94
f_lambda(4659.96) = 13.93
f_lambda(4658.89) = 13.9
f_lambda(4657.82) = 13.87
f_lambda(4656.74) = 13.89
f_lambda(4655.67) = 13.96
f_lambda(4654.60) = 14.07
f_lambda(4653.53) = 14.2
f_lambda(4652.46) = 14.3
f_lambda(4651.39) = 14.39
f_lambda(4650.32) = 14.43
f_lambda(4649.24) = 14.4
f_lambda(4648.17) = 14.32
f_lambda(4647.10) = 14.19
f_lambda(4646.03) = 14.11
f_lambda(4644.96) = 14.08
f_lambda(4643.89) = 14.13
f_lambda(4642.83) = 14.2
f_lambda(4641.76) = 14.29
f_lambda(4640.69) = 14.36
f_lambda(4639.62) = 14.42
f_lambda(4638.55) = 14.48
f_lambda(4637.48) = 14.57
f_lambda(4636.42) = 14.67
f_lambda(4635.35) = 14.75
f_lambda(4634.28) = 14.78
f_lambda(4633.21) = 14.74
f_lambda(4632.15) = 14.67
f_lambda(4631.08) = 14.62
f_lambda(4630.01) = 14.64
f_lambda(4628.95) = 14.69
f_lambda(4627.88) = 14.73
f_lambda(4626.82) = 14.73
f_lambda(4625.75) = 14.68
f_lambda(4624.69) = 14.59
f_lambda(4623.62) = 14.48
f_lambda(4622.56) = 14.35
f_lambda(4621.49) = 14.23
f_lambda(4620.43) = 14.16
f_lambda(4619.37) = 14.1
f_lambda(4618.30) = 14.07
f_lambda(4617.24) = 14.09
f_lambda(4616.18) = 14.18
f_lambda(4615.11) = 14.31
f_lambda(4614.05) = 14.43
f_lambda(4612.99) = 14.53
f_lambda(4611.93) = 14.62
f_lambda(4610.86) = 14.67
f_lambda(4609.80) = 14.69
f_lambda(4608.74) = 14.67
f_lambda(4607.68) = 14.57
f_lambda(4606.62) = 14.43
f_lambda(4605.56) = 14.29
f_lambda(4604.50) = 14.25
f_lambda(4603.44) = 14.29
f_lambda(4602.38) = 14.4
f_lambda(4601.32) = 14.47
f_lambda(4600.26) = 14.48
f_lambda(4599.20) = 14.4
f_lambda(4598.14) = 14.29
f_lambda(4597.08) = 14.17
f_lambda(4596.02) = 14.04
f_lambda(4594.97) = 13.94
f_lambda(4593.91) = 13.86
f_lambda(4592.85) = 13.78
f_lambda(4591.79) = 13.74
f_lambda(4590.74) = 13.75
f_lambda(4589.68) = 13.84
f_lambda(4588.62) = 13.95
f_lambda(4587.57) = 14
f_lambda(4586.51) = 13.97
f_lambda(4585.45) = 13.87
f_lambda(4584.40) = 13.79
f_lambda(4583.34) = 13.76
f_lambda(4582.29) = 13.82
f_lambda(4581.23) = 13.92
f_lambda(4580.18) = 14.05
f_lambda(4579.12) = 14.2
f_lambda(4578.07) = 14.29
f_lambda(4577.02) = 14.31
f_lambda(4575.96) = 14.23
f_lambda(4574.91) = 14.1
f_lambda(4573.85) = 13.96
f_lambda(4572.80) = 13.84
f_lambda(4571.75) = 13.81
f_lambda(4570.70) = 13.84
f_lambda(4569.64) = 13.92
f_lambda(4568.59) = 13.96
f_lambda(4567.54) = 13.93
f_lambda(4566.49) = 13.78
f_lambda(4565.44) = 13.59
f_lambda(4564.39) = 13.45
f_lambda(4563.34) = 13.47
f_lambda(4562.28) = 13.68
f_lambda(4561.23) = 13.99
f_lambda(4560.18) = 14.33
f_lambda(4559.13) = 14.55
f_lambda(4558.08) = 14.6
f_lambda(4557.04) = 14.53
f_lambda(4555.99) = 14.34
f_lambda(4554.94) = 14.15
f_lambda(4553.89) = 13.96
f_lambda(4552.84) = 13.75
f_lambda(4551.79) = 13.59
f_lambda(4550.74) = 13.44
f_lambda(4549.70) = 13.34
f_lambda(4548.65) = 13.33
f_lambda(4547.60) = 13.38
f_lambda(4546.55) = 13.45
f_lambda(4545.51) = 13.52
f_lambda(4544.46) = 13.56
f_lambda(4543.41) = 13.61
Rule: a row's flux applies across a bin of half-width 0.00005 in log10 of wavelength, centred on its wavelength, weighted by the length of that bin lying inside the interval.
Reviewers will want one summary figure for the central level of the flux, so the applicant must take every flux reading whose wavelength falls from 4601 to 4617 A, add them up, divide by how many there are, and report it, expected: 14.45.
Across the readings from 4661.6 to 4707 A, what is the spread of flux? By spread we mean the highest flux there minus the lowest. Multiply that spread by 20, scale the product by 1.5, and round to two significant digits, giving 48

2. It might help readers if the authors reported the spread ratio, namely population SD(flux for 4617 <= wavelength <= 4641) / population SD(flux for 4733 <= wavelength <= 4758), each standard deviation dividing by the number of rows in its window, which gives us 1.2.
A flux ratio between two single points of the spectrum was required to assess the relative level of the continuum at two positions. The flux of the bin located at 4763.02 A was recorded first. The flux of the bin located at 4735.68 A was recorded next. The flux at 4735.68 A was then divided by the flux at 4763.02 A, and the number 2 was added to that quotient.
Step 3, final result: 3.05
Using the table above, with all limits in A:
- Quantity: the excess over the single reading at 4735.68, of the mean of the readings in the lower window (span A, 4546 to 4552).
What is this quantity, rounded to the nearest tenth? -1.0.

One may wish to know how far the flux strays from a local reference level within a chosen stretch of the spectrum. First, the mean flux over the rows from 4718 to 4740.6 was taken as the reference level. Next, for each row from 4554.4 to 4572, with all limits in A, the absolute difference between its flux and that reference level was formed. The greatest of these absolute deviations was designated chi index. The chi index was 1.1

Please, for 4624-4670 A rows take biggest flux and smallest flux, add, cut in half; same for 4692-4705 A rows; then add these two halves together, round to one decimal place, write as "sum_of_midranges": 28.2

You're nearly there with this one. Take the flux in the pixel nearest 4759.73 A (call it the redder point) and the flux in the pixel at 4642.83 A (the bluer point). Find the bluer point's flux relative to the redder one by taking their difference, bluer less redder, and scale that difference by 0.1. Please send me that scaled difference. 0.01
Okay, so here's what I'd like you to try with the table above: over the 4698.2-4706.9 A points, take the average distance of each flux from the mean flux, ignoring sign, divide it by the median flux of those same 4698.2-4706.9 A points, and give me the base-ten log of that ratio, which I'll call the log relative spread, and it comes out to -2.41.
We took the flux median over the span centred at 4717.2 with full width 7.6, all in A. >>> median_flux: 15.1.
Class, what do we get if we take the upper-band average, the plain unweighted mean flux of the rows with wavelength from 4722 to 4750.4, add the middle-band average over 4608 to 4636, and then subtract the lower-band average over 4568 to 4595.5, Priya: 14.9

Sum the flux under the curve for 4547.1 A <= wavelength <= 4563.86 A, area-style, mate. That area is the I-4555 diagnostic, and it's 233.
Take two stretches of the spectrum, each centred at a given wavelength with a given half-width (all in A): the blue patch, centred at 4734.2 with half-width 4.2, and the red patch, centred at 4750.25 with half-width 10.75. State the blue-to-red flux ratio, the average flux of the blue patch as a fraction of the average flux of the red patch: 1.01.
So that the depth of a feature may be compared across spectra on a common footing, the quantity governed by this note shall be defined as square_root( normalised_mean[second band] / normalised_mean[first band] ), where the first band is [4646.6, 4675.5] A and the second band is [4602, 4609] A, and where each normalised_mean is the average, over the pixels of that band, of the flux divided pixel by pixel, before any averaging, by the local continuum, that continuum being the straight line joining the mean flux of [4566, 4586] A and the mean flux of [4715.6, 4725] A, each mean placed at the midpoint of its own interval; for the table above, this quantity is 1.03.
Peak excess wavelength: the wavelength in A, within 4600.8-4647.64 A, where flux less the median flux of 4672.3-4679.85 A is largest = 4634.28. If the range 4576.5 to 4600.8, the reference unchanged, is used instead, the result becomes 4600.26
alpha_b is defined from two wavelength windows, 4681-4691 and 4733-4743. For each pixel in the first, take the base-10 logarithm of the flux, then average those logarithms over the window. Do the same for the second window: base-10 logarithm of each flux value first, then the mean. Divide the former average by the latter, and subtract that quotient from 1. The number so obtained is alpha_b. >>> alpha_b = 0.010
